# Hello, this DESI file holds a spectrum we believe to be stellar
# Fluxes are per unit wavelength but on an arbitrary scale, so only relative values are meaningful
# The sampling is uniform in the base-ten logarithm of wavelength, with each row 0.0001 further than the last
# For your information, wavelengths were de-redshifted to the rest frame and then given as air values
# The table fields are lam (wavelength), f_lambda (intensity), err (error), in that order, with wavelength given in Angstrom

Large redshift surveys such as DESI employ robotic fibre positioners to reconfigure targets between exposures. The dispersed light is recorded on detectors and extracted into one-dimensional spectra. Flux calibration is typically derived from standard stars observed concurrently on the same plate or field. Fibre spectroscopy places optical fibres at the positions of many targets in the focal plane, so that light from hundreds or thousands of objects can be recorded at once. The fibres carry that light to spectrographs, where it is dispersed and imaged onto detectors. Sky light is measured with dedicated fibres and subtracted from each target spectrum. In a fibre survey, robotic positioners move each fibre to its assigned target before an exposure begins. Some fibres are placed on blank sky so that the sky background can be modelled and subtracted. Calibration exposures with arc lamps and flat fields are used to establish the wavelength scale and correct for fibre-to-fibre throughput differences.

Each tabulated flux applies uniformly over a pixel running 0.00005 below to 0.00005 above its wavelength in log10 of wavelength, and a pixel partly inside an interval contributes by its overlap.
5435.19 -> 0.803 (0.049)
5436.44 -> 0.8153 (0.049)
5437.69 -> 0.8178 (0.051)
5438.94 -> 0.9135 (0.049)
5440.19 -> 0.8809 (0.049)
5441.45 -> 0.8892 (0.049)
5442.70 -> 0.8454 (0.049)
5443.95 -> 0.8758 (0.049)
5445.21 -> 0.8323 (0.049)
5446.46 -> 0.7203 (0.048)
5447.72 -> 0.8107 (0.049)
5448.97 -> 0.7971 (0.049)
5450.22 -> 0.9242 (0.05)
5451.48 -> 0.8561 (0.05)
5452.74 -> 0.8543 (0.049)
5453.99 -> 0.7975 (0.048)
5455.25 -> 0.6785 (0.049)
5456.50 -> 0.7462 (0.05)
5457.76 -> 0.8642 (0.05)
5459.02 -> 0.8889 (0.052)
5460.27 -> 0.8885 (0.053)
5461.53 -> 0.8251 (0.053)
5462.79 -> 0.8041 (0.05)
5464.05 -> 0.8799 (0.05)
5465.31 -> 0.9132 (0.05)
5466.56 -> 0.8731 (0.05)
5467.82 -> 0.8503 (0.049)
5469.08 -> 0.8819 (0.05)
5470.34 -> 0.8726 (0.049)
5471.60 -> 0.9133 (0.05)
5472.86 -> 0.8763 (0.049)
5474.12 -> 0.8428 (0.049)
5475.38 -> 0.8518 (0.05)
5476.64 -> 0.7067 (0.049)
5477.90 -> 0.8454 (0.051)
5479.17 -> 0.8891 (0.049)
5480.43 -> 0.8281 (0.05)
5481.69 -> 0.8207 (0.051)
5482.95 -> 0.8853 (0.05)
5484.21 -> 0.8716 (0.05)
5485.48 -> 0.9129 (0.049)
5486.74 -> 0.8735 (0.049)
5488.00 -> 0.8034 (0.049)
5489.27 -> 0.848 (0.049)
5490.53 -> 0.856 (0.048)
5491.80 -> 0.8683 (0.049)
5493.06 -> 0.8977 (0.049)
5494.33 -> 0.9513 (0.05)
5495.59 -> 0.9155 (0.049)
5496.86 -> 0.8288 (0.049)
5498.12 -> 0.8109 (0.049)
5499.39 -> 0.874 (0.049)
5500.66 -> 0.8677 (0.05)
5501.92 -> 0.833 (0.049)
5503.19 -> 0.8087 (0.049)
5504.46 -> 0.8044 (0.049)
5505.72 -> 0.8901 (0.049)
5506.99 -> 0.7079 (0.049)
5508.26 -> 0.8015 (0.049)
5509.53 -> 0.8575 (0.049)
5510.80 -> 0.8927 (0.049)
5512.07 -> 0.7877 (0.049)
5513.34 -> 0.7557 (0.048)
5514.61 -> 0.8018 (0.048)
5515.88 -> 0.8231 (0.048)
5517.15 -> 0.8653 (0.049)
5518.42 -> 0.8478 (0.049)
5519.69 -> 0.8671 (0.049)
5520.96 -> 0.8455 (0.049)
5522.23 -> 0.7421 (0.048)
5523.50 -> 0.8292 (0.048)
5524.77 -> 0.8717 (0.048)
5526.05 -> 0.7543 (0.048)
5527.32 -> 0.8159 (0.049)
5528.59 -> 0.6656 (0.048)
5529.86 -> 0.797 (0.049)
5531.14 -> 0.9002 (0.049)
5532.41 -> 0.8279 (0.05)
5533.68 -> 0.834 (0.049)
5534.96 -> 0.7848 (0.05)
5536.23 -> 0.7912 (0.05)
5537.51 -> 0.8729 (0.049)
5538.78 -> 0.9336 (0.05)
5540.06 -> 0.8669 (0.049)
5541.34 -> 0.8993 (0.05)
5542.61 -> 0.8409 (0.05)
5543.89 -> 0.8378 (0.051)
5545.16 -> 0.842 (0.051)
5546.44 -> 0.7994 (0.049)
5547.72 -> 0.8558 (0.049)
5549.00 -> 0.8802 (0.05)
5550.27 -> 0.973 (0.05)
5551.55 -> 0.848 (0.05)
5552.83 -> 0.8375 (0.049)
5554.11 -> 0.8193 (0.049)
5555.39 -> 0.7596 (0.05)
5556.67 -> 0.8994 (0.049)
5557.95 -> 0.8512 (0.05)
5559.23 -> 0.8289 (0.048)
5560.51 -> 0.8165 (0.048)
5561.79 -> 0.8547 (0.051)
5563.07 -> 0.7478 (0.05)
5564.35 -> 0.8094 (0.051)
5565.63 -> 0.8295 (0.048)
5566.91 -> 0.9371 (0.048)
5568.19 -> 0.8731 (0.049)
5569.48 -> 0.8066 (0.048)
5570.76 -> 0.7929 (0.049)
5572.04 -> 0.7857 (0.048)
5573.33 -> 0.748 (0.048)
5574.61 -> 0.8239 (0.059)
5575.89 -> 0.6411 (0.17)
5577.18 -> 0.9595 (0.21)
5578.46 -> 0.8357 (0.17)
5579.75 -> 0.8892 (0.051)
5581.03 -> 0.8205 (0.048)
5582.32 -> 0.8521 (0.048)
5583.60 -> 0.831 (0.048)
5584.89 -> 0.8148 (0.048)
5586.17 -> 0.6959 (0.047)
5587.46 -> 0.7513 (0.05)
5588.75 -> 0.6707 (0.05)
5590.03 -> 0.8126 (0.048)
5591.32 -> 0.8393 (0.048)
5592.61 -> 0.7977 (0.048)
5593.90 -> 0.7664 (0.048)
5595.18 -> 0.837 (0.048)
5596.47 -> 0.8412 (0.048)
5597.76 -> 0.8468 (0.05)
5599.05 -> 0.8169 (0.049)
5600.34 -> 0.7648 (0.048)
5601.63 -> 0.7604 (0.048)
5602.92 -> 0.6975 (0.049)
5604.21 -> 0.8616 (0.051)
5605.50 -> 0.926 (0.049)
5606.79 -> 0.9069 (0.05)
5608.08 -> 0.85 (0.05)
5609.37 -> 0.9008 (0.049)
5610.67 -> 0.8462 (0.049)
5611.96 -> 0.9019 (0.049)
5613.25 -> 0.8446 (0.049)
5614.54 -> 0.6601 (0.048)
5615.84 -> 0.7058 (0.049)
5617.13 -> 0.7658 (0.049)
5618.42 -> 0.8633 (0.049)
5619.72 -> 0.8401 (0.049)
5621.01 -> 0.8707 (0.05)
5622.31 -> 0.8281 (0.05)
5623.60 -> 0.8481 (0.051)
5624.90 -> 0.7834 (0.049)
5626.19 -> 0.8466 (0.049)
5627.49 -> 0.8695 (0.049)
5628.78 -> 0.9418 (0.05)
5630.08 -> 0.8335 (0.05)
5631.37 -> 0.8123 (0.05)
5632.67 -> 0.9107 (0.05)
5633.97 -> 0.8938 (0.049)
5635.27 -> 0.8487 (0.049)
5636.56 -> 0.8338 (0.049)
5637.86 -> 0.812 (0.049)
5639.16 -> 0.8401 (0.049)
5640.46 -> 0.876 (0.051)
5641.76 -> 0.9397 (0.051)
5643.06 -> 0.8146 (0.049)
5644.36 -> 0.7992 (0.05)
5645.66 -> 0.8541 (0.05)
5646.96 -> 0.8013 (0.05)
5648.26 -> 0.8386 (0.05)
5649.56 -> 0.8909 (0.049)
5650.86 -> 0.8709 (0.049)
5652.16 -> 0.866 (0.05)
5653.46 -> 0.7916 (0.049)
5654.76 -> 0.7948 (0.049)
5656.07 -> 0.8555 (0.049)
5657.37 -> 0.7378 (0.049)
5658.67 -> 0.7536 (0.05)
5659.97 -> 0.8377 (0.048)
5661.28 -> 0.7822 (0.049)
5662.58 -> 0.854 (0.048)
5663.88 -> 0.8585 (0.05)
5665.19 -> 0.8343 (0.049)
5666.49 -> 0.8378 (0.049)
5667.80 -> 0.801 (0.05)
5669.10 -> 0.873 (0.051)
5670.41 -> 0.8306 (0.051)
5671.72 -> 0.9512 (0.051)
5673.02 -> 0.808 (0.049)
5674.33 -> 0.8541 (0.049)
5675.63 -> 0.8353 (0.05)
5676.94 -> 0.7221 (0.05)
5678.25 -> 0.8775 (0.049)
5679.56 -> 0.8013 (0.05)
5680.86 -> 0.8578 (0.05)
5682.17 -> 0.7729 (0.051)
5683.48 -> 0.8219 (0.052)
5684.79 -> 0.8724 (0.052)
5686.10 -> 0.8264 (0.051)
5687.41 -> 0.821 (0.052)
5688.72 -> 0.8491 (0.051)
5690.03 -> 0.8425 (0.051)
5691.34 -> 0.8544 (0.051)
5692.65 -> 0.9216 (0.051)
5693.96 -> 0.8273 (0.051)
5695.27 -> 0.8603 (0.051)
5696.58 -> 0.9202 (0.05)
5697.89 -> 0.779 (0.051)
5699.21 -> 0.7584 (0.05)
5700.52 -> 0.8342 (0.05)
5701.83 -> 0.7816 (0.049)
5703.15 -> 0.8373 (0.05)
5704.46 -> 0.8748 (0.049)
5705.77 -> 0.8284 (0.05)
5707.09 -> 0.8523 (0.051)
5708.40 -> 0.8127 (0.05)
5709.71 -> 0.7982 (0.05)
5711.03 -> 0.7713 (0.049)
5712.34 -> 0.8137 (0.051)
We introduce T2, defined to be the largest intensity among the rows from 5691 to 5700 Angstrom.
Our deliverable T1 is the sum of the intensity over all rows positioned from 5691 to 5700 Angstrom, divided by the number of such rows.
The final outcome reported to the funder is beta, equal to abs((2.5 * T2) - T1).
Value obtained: 1.46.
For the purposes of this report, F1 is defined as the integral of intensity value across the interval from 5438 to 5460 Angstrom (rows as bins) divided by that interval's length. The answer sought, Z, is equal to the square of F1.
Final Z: 0.70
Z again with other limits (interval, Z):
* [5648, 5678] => 0.69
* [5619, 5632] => 0.72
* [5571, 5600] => 0.64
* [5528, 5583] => 0.70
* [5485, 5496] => 0.77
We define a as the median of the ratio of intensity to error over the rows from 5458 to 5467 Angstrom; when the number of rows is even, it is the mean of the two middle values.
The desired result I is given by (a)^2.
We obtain 292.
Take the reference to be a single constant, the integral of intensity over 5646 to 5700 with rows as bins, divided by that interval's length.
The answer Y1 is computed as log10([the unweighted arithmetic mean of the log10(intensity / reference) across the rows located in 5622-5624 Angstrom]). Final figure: -2.6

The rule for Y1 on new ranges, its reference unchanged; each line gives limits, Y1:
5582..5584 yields -2.4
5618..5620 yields -2.0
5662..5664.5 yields -1.9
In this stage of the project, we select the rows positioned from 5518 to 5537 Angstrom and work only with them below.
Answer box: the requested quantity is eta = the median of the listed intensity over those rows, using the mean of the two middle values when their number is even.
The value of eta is 0.828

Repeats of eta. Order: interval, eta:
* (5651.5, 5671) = 0.834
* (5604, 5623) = 0.850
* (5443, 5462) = 0.832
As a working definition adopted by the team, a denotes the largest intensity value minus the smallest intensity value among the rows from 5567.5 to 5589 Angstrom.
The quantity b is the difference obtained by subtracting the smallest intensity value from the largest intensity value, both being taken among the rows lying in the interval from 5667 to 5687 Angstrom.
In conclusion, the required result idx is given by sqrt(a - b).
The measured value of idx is 0.30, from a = 0.32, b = 0.23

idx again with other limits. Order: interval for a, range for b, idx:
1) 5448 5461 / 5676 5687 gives 0.30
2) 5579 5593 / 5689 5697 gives 0.35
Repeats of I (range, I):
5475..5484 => 275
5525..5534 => 274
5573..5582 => 195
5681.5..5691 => 263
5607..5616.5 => 297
